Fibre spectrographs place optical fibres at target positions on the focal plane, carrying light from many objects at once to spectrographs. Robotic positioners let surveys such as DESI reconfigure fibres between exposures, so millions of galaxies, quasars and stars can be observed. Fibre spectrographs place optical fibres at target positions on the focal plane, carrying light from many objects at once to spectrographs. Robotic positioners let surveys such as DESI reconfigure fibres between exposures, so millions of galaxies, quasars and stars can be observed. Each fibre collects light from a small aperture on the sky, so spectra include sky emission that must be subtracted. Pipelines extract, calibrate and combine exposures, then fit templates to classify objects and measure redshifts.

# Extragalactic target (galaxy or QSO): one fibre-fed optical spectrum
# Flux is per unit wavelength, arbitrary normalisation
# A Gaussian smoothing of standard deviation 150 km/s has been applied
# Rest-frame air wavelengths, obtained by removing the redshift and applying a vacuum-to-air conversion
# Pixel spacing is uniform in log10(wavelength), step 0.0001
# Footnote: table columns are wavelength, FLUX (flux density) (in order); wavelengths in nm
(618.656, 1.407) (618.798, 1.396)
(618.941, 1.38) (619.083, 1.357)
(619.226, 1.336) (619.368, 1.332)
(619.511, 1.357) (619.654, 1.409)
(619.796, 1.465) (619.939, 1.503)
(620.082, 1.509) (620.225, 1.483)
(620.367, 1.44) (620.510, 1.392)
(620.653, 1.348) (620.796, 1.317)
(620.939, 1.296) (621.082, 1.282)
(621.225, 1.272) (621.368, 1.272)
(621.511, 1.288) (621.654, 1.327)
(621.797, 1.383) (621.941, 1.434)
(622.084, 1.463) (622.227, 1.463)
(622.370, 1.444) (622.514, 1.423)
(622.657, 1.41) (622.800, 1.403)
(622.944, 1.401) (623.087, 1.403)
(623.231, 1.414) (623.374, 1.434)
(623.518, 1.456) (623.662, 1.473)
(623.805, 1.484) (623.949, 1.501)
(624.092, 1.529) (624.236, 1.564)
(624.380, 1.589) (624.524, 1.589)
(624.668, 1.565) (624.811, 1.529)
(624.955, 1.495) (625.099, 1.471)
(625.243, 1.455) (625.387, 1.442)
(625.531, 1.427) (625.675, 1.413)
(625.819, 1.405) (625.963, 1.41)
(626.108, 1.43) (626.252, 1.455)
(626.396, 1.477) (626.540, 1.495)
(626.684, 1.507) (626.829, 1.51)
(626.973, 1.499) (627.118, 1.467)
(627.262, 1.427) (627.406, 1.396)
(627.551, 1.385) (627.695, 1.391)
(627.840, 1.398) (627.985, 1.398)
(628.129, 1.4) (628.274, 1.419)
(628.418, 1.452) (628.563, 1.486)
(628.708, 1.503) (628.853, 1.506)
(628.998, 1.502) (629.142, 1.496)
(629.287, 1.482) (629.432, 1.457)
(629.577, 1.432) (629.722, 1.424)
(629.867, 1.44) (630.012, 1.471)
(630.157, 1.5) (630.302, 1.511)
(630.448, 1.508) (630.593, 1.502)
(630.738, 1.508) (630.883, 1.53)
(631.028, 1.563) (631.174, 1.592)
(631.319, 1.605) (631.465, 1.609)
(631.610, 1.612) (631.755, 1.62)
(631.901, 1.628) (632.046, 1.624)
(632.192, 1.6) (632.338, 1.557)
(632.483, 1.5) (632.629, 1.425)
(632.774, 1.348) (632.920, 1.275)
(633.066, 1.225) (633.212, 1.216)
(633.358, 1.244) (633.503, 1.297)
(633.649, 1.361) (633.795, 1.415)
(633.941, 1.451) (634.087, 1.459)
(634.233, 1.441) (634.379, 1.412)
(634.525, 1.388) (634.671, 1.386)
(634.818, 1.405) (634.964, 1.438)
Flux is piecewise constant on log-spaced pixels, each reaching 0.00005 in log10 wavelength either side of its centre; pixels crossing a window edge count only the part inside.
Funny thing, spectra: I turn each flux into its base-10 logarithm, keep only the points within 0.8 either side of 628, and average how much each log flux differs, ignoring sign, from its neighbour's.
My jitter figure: 0.0048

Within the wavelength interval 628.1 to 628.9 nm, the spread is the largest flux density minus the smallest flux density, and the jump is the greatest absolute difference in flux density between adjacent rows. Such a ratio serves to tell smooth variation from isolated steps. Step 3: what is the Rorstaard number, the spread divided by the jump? 3.1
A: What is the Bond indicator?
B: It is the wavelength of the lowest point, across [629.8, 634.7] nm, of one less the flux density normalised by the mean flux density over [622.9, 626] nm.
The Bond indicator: 631.901 nm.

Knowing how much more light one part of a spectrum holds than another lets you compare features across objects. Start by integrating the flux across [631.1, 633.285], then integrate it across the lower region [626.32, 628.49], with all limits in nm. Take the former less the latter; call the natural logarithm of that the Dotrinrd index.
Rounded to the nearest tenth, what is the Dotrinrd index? -2.0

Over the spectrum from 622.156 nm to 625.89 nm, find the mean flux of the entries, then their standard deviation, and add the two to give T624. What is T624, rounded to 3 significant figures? 1.53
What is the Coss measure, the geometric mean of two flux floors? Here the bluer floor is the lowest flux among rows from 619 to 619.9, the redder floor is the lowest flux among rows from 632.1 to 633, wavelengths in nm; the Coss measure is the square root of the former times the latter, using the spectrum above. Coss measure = 1.30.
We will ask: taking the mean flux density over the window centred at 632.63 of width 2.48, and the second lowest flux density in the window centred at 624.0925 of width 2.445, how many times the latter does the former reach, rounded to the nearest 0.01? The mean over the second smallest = 1.03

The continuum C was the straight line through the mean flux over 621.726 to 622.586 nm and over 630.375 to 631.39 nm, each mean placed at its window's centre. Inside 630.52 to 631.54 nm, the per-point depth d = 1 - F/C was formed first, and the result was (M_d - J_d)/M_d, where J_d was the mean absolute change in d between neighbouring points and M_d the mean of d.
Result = 2.3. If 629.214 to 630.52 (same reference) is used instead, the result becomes 0.7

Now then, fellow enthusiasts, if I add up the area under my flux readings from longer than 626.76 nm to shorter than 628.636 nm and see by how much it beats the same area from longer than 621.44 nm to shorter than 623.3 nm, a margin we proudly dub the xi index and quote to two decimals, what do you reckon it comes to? 0.08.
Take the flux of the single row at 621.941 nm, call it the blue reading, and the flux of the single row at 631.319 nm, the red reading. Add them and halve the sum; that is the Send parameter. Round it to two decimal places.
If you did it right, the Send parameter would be 1.52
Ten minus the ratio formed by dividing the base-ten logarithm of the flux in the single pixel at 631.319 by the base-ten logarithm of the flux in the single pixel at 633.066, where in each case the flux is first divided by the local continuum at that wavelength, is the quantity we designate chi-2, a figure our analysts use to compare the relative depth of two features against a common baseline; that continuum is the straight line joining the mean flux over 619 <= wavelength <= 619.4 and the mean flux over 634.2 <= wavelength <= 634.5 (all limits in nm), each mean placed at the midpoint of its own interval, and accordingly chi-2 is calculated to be 10.9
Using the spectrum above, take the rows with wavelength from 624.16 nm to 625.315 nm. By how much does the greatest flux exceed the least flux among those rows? 0.134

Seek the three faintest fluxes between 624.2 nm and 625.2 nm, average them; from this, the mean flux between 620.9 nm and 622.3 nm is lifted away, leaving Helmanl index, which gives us 0.15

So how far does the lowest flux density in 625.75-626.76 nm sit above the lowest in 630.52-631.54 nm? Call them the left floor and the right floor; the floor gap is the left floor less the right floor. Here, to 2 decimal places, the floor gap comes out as -0.10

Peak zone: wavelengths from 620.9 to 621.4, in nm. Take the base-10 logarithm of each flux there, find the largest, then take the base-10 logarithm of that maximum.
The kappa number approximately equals -0.95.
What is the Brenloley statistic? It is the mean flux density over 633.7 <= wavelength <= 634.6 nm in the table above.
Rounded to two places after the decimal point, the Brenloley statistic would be 1.43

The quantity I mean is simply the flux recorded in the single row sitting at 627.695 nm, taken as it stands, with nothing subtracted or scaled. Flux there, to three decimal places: 1.391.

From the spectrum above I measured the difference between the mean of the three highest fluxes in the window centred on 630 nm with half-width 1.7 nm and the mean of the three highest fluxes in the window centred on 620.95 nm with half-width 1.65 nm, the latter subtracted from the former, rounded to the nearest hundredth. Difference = 0.11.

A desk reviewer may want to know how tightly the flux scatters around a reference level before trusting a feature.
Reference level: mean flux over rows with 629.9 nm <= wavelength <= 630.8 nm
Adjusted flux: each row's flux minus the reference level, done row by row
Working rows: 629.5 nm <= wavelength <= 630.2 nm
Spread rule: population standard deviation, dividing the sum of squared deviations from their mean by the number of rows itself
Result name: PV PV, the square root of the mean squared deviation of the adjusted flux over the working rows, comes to 0.028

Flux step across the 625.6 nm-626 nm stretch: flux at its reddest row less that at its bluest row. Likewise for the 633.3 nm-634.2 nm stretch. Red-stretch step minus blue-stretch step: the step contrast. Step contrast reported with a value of 0.22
